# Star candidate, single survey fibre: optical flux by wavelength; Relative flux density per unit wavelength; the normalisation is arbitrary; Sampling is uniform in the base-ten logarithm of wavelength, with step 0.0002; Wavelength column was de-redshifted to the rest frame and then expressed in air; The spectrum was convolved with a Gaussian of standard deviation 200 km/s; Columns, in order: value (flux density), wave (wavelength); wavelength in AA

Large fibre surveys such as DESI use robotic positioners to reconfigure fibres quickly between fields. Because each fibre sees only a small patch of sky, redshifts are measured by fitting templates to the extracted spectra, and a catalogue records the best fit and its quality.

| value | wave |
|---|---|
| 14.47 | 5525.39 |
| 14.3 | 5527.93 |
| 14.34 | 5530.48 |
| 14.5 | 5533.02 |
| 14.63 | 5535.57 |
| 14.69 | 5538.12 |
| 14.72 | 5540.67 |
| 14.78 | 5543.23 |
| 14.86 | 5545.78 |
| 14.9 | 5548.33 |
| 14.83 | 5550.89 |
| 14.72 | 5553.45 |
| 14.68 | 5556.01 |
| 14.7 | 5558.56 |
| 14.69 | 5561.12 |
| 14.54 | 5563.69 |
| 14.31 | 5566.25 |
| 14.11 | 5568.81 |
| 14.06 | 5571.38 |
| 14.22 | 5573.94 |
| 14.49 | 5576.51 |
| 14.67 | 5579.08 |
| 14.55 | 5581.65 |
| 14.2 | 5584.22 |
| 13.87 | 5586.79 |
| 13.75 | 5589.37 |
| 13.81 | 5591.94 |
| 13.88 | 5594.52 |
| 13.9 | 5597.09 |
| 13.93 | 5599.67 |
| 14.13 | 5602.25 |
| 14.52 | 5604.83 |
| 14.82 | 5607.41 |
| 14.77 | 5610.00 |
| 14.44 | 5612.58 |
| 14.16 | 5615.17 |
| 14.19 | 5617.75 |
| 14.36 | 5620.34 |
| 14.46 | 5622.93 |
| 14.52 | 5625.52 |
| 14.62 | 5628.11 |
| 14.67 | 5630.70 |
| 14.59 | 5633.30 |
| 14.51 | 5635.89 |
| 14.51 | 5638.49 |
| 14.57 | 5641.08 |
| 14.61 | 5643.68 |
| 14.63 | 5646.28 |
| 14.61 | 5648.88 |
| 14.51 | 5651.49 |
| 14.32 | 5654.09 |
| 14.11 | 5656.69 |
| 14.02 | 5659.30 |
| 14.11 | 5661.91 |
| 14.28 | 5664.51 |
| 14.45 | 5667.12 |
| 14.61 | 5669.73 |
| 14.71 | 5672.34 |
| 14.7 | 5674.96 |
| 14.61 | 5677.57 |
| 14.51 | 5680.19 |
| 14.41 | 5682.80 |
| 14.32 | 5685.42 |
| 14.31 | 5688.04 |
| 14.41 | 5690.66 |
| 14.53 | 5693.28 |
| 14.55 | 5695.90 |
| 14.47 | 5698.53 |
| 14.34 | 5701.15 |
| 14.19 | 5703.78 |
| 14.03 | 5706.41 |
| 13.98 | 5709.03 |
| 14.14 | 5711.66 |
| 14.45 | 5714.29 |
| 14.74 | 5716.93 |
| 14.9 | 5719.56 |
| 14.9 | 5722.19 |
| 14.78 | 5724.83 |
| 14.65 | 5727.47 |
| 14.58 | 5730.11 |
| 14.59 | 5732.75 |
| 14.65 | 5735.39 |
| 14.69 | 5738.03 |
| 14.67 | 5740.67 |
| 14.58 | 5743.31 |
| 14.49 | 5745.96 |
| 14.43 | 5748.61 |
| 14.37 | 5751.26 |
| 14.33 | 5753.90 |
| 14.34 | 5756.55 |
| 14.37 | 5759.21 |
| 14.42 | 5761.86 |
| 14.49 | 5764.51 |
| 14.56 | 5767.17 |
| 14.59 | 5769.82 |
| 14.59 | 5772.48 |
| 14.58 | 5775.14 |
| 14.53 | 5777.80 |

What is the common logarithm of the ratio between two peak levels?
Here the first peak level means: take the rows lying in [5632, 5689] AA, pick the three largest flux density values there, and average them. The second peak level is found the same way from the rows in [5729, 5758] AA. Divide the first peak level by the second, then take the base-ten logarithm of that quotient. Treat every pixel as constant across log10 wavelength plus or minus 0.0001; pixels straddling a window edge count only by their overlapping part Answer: 0.000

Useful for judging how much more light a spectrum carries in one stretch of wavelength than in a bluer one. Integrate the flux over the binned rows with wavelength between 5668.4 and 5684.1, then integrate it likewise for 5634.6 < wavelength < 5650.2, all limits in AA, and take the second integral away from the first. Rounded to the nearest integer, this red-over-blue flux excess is 2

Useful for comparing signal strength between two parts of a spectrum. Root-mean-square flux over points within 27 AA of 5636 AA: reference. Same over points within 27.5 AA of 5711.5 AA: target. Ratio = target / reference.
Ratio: 1.003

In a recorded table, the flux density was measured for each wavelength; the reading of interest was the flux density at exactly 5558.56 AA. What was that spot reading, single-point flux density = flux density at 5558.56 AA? 14.7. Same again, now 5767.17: 14.56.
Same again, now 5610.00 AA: 14.77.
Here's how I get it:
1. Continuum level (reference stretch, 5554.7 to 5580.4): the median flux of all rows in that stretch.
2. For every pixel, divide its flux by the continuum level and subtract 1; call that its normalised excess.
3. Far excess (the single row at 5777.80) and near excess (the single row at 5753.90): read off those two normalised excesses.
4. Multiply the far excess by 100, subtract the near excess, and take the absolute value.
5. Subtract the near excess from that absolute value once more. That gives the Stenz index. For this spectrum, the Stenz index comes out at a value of 0.1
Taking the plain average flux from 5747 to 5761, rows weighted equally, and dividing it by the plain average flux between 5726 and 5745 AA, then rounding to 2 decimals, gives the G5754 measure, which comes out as 0.98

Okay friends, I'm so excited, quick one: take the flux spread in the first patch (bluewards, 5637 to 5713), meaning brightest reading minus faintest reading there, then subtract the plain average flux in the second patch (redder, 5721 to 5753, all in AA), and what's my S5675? -13.9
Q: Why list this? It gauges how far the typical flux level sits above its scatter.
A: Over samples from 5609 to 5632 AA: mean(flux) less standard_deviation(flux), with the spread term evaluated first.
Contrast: 14.3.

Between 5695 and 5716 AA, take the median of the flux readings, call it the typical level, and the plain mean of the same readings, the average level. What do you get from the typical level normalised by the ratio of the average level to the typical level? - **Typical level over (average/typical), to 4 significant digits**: 14.26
